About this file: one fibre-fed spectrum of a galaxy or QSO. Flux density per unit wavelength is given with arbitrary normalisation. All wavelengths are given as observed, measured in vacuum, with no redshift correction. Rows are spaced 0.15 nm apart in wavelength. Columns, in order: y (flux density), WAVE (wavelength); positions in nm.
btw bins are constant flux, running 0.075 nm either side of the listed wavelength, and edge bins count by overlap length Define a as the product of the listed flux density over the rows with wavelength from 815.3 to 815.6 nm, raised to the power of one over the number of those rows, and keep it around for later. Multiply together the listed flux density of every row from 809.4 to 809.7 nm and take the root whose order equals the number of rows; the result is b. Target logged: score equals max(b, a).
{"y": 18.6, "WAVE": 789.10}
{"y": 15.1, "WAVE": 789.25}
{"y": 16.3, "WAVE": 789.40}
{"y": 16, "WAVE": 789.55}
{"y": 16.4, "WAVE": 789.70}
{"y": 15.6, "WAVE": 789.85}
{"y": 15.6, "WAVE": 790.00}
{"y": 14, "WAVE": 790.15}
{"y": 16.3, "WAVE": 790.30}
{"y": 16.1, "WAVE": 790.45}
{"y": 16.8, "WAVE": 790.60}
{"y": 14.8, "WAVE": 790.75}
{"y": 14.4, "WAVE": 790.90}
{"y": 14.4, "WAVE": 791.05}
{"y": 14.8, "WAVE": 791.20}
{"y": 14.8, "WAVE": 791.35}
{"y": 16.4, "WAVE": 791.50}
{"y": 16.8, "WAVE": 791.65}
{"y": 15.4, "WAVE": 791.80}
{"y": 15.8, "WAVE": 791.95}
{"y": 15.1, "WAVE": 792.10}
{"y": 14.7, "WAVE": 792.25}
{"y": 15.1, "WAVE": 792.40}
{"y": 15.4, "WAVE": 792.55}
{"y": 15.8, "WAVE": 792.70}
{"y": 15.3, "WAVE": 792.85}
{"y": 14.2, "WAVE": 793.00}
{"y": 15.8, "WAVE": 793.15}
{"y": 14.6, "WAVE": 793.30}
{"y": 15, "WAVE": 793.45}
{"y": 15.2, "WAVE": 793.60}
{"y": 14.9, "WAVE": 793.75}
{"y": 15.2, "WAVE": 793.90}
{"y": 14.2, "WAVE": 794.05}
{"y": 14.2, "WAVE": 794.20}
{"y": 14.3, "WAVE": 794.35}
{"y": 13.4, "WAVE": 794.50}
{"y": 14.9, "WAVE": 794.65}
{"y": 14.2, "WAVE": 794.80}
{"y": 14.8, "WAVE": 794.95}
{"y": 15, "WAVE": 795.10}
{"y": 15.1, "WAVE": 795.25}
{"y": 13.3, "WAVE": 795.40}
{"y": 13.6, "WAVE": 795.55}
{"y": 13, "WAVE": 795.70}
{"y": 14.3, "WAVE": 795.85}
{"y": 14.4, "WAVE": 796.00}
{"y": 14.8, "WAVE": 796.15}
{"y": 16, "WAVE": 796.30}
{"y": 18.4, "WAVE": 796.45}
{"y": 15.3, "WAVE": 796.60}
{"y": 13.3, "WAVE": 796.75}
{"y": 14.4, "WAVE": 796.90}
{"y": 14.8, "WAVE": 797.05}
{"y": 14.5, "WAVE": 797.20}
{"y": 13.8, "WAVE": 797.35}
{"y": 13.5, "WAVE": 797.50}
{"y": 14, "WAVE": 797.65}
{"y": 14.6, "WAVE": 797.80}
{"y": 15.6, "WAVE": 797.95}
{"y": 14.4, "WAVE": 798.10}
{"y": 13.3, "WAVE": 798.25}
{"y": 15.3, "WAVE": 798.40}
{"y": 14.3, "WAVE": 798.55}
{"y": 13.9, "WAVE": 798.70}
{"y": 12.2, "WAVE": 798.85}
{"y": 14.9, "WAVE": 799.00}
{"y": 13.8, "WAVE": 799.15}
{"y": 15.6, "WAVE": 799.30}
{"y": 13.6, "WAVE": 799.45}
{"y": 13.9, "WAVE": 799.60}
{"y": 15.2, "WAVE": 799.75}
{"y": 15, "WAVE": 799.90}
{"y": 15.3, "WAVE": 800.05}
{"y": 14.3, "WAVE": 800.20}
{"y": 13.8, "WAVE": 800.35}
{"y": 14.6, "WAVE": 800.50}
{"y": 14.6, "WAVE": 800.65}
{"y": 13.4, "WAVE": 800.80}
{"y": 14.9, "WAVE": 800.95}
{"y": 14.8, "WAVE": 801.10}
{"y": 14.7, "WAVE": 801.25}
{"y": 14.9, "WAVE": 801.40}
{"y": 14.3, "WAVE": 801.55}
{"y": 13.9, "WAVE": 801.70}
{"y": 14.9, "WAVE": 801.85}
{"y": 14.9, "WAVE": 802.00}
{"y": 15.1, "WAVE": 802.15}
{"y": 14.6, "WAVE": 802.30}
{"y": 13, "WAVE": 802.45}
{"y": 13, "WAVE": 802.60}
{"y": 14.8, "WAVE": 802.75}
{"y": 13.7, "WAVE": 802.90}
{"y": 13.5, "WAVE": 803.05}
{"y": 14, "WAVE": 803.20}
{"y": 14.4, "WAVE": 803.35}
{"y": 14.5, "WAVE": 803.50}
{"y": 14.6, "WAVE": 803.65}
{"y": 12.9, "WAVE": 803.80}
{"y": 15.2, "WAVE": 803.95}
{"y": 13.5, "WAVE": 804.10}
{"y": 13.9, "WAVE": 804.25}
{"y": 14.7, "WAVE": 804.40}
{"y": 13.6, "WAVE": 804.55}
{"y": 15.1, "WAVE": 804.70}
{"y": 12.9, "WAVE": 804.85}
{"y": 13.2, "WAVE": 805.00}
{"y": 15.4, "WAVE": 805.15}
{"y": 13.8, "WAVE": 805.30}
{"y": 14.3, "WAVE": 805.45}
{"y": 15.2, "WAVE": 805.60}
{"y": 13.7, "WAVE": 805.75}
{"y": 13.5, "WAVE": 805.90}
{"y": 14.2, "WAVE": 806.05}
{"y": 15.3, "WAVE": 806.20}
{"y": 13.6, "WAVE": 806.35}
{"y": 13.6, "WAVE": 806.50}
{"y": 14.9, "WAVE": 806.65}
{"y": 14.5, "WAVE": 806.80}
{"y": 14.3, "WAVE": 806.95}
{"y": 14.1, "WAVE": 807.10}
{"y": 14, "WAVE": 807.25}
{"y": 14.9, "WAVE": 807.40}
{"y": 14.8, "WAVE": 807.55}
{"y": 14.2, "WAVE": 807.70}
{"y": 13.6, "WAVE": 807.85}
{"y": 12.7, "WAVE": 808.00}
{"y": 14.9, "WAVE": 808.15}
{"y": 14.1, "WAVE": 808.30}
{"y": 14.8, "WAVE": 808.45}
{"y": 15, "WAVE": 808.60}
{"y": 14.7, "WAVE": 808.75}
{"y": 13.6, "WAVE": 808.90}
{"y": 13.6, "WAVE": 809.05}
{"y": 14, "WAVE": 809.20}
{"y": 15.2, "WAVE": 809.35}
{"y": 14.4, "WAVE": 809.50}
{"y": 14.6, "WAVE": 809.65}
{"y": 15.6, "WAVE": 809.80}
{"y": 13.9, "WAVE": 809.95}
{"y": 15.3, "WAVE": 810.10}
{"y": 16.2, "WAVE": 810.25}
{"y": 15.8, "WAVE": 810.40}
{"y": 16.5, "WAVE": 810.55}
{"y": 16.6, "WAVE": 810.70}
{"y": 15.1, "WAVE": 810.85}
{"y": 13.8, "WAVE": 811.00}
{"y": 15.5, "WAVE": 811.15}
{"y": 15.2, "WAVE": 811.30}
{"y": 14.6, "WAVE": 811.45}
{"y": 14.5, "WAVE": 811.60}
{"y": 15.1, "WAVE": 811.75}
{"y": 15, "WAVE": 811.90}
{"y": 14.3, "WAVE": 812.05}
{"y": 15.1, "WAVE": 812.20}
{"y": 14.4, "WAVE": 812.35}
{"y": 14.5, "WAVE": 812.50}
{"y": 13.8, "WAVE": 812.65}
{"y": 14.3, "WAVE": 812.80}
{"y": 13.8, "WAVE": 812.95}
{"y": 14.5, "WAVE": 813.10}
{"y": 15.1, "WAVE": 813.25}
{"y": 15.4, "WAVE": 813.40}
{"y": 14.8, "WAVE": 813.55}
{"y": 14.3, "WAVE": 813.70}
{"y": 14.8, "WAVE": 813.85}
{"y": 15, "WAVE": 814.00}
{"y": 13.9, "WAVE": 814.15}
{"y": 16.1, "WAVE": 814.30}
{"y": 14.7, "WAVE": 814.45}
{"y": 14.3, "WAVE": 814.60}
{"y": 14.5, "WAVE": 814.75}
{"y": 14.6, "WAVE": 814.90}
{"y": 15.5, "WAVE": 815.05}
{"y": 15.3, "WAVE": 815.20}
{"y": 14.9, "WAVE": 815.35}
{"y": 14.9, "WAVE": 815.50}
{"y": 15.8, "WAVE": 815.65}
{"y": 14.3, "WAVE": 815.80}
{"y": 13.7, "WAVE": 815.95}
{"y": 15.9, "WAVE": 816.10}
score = 14.9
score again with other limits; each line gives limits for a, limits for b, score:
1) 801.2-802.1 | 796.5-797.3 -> 14.6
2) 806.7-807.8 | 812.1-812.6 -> 14.7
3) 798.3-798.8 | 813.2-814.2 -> 14.7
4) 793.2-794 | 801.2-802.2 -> 15.0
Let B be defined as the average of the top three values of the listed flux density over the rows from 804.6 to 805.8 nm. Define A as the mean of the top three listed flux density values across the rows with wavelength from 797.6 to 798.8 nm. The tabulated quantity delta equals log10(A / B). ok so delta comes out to -0.002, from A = 15.2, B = 15.2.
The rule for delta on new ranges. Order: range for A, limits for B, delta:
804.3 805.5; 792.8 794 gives -0.010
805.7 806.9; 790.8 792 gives -0.040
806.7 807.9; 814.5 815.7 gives -0.023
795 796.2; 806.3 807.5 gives 0.006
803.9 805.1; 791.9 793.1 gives -0.019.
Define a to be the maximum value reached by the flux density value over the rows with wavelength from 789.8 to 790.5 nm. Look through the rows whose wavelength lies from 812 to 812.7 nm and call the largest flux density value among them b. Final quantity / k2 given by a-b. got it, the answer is 1.20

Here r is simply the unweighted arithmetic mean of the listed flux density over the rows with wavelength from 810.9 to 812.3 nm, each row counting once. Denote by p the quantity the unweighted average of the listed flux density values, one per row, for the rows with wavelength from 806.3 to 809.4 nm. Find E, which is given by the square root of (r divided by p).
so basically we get 1.02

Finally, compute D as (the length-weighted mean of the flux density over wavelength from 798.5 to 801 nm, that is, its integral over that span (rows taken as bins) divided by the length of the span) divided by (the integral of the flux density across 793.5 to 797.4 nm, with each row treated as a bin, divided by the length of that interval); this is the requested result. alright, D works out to 0.98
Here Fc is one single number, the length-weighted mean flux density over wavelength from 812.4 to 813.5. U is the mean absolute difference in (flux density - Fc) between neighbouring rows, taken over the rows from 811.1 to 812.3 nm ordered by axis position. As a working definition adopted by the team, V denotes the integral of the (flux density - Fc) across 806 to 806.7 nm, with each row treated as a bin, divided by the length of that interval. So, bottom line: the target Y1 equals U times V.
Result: -0.09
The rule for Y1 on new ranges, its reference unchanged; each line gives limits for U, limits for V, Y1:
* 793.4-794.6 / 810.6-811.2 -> 0.32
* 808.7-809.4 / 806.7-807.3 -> -0.15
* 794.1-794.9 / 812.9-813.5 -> 0.20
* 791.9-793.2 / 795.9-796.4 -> 0.48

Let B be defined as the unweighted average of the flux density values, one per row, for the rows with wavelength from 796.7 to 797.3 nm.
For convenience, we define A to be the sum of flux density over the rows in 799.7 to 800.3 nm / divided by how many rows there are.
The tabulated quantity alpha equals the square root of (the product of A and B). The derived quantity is 14.6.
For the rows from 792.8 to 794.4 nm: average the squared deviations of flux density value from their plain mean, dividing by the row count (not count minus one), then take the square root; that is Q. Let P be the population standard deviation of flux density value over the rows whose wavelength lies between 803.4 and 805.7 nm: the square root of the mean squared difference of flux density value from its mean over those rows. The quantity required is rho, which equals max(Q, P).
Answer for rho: 0.8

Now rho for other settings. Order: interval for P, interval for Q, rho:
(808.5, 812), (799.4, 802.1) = 0.8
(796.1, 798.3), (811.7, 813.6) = 1.3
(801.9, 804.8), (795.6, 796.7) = 1.6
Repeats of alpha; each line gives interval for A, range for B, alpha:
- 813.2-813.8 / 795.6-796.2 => 14.5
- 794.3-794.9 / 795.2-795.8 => 14.0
